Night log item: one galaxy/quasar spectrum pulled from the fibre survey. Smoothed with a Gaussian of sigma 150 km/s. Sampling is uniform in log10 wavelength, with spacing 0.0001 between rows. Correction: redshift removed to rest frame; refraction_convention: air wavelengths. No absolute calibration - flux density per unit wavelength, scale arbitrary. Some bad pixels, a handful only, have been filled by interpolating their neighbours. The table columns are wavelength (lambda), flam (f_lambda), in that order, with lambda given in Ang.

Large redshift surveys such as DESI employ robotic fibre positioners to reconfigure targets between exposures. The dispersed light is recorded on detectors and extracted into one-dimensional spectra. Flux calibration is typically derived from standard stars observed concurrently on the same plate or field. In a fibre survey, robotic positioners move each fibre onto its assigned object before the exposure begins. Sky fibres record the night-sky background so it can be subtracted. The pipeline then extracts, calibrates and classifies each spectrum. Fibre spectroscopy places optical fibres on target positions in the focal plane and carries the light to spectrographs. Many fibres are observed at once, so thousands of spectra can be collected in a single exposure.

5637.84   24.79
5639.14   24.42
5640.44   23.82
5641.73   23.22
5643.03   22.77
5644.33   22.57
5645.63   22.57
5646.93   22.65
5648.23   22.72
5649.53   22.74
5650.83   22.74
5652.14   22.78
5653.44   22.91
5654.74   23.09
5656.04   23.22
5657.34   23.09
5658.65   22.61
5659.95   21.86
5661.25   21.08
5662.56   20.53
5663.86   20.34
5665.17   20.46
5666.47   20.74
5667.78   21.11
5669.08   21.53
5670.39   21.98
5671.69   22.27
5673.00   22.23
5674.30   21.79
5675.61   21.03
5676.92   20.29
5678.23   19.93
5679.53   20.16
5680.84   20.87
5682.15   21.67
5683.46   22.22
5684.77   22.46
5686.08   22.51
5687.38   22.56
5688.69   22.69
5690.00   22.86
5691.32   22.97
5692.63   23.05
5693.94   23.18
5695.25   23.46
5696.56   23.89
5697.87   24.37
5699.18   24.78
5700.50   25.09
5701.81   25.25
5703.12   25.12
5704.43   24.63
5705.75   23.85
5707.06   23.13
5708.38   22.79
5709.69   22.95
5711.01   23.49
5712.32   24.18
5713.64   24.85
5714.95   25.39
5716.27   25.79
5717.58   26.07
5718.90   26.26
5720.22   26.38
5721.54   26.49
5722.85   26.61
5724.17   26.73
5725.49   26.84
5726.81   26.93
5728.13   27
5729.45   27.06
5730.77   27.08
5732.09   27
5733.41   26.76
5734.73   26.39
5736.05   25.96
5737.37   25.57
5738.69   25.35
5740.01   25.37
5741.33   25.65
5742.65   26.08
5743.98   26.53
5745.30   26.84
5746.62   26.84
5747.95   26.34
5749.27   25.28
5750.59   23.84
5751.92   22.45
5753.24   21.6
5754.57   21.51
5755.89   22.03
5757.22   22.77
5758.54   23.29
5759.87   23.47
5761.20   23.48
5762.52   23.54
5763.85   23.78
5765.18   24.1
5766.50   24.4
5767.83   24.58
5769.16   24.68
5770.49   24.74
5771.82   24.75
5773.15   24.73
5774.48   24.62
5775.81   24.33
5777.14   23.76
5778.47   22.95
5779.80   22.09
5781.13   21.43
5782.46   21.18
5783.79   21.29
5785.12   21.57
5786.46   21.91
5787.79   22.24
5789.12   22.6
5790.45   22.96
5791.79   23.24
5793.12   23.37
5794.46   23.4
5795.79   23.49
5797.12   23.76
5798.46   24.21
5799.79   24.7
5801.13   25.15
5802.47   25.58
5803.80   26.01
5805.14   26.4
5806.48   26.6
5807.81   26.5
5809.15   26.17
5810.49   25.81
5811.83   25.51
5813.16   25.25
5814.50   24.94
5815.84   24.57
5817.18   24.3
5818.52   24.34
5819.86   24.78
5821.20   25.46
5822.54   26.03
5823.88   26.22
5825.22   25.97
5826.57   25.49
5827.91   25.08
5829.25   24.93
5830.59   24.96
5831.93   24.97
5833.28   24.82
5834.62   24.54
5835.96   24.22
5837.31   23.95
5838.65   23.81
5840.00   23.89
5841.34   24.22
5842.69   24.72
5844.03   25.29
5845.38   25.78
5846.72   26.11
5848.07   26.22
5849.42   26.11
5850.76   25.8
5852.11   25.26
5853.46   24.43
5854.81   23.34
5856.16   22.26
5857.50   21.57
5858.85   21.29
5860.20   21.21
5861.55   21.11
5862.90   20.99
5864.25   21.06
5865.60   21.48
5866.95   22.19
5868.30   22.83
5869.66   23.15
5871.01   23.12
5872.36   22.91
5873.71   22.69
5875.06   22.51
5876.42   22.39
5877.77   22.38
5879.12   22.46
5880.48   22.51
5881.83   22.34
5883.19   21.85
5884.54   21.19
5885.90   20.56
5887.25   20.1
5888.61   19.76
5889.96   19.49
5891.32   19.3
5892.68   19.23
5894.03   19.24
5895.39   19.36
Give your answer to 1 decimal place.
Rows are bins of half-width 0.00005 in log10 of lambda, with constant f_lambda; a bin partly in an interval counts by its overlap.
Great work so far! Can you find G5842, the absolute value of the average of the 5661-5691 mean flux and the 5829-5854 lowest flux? 22.6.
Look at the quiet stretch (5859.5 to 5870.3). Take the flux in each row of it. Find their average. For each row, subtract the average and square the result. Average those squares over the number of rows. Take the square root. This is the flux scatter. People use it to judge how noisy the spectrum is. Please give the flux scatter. 0.8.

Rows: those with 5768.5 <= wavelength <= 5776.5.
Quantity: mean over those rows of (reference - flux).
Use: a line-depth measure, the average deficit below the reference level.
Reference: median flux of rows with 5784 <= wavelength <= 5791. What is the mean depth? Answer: -2.4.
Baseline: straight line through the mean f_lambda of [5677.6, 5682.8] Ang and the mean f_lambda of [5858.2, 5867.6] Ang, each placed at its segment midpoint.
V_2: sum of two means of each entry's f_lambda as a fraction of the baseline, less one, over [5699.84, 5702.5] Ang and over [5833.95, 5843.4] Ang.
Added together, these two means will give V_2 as 0.35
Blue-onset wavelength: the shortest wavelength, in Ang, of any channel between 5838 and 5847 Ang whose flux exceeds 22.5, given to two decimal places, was 5838.65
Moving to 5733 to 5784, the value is 5733.41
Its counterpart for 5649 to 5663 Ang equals 5649.53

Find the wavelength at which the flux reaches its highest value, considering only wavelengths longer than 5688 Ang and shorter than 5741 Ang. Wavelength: 5730.77 Ang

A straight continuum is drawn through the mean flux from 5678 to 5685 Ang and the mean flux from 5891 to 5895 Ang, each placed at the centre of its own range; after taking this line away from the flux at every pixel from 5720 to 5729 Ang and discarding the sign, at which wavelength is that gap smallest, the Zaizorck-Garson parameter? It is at 5720.22 Ang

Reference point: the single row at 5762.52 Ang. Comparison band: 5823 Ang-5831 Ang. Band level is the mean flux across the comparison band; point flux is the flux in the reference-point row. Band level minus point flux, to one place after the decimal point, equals 1.9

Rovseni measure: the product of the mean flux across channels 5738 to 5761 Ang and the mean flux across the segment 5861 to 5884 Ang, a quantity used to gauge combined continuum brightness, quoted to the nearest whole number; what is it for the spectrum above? 543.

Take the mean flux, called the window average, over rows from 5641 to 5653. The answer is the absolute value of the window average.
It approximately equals 22.8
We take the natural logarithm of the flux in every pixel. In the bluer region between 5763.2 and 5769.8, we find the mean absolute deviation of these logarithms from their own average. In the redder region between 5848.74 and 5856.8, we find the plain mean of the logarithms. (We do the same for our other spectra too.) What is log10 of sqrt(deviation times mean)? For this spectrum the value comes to -0.71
